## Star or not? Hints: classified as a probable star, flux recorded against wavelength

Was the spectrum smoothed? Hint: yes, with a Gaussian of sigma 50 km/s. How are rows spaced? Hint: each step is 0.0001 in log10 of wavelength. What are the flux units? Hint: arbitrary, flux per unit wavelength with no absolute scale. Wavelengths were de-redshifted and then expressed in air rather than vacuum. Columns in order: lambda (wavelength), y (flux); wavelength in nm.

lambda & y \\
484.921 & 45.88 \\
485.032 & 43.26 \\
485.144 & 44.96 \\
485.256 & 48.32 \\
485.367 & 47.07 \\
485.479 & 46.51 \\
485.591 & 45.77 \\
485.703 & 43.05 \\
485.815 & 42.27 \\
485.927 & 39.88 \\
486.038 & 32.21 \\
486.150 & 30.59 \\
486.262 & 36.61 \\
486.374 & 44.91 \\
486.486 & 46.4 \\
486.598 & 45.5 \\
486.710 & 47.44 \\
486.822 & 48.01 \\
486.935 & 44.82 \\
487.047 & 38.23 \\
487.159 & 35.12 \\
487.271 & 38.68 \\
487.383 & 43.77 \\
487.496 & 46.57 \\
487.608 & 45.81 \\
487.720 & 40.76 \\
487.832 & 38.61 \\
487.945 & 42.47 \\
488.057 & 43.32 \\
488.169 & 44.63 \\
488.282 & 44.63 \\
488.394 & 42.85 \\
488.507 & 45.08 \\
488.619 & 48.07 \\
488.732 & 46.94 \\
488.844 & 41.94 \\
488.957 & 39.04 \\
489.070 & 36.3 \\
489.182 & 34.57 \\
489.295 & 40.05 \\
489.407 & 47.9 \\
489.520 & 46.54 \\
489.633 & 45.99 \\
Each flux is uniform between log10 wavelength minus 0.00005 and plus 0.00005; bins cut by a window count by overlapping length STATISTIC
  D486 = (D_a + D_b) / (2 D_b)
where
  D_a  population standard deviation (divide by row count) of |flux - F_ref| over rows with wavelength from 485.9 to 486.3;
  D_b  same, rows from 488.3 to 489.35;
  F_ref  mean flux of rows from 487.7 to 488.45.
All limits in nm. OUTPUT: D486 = 1.26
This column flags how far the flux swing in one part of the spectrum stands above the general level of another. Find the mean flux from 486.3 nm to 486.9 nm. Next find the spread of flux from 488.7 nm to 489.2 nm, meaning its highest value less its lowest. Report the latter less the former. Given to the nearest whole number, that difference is -34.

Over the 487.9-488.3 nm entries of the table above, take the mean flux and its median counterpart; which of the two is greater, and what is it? 44.0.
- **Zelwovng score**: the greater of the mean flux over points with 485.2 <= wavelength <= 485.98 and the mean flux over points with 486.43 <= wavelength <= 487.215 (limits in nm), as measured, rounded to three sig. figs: 44.7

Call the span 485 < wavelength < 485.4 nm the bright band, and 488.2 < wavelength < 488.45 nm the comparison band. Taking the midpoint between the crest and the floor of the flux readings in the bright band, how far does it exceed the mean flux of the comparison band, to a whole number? 2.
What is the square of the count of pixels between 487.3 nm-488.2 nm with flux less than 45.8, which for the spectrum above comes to 36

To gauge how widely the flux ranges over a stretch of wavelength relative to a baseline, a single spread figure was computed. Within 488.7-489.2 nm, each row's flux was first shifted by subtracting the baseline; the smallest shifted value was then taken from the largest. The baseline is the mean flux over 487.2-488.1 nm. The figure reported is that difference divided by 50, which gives 0.247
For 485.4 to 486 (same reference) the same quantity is 0.133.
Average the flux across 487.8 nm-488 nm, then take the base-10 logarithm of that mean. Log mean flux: 1.61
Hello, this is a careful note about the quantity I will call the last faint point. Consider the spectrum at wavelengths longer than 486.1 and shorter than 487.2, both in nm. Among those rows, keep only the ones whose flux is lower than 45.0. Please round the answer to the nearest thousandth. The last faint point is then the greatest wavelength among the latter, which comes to 487.159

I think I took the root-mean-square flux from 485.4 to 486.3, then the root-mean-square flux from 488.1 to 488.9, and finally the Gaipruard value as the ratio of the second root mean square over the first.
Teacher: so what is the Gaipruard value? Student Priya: 1.12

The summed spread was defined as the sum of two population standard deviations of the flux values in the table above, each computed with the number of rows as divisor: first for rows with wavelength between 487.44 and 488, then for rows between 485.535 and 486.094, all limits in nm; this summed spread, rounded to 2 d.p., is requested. 7.62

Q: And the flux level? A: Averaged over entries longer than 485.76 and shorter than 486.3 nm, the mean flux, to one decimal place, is 36.3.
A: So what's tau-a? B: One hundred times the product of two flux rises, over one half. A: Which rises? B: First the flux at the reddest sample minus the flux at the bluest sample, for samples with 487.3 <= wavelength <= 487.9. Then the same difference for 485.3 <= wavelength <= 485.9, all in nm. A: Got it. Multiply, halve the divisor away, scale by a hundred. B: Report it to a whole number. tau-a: 4954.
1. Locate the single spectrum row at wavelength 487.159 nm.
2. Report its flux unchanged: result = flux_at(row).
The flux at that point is 35.12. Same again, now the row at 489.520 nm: 46.54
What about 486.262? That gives 36.61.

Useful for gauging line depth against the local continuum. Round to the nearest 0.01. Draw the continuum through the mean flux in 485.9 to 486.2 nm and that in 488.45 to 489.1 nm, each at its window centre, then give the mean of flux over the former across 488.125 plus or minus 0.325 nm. 1.05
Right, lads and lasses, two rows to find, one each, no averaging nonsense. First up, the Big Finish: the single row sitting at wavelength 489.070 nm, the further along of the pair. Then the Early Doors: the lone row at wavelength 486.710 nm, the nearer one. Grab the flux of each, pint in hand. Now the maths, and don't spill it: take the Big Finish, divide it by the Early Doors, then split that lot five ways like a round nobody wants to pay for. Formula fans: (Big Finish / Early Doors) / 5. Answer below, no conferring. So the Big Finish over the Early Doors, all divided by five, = 0.15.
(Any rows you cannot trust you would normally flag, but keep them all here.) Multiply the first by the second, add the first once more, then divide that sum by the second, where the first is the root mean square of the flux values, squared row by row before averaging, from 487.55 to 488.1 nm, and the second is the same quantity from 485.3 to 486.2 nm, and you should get 43.3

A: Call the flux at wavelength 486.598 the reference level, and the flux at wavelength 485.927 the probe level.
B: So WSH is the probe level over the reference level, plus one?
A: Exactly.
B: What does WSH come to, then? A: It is 1.88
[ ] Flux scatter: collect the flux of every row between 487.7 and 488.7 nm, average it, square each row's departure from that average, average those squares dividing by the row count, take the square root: 2.6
